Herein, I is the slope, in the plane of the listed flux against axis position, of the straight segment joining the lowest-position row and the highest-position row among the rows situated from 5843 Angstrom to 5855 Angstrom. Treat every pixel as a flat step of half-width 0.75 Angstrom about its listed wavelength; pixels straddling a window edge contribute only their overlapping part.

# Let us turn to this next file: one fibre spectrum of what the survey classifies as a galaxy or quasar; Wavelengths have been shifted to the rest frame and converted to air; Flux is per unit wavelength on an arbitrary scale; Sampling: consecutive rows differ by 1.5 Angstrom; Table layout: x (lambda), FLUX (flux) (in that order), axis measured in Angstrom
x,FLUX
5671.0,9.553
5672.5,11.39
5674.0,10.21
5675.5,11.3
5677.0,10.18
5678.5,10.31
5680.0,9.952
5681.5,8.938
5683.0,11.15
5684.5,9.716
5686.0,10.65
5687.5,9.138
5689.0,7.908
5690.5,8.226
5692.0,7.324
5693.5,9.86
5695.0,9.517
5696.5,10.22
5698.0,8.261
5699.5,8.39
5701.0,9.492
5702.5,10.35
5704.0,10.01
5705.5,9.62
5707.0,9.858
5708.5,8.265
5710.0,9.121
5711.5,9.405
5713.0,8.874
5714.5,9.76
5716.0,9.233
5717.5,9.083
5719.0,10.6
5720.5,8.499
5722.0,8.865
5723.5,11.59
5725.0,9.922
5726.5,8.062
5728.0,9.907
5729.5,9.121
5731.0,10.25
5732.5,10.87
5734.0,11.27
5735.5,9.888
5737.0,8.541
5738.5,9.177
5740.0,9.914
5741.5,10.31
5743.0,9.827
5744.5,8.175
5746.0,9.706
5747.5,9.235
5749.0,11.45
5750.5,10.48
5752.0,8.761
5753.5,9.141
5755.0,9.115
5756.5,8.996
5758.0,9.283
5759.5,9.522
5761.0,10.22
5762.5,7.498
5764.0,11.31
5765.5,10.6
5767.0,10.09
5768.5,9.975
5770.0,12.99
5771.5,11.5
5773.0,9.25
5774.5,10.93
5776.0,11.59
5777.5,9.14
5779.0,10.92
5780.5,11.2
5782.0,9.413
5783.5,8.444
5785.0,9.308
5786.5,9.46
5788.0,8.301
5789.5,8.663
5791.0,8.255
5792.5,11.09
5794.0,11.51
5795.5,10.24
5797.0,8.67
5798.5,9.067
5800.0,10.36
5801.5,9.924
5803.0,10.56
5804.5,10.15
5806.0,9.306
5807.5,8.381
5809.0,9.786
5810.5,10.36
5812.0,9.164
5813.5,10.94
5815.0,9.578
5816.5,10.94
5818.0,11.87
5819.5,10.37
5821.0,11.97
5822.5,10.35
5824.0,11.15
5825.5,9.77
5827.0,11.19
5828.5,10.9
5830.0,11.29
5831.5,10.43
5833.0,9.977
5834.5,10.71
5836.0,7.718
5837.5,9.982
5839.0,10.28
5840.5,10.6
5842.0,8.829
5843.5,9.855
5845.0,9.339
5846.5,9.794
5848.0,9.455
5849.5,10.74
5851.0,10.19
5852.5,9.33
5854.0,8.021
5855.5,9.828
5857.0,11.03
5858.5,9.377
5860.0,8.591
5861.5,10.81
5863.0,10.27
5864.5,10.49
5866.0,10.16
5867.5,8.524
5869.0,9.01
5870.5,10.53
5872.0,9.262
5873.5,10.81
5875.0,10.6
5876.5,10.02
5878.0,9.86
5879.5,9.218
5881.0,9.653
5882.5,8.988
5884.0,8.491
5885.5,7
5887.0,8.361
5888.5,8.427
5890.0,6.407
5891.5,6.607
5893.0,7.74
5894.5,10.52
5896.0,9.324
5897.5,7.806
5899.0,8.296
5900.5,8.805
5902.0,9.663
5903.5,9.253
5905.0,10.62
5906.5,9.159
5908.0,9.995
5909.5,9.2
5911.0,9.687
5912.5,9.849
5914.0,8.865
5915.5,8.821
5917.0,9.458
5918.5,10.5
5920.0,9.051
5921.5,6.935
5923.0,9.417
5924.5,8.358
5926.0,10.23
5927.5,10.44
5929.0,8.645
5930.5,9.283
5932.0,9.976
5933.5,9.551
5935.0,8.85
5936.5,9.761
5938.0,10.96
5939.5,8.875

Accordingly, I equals -0.2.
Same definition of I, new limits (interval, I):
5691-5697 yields 0.6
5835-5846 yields 0.2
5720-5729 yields 0.2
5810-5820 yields 0.0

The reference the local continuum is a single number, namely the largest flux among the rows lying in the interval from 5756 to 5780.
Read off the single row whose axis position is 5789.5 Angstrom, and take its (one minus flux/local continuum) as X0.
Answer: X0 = 0.33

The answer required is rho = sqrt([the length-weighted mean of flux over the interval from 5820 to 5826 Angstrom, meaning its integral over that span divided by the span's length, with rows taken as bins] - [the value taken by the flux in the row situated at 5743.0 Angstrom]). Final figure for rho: 1.00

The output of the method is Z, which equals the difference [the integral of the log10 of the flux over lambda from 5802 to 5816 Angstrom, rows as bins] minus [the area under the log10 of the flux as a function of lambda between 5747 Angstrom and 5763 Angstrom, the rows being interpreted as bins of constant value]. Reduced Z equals -2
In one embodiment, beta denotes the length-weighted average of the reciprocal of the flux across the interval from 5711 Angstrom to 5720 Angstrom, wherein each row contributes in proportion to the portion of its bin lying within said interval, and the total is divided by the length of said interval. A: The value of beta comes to 0.106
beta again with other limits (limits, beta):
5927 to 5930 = 0.107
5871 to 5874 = 0.100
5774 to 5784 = 0.099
